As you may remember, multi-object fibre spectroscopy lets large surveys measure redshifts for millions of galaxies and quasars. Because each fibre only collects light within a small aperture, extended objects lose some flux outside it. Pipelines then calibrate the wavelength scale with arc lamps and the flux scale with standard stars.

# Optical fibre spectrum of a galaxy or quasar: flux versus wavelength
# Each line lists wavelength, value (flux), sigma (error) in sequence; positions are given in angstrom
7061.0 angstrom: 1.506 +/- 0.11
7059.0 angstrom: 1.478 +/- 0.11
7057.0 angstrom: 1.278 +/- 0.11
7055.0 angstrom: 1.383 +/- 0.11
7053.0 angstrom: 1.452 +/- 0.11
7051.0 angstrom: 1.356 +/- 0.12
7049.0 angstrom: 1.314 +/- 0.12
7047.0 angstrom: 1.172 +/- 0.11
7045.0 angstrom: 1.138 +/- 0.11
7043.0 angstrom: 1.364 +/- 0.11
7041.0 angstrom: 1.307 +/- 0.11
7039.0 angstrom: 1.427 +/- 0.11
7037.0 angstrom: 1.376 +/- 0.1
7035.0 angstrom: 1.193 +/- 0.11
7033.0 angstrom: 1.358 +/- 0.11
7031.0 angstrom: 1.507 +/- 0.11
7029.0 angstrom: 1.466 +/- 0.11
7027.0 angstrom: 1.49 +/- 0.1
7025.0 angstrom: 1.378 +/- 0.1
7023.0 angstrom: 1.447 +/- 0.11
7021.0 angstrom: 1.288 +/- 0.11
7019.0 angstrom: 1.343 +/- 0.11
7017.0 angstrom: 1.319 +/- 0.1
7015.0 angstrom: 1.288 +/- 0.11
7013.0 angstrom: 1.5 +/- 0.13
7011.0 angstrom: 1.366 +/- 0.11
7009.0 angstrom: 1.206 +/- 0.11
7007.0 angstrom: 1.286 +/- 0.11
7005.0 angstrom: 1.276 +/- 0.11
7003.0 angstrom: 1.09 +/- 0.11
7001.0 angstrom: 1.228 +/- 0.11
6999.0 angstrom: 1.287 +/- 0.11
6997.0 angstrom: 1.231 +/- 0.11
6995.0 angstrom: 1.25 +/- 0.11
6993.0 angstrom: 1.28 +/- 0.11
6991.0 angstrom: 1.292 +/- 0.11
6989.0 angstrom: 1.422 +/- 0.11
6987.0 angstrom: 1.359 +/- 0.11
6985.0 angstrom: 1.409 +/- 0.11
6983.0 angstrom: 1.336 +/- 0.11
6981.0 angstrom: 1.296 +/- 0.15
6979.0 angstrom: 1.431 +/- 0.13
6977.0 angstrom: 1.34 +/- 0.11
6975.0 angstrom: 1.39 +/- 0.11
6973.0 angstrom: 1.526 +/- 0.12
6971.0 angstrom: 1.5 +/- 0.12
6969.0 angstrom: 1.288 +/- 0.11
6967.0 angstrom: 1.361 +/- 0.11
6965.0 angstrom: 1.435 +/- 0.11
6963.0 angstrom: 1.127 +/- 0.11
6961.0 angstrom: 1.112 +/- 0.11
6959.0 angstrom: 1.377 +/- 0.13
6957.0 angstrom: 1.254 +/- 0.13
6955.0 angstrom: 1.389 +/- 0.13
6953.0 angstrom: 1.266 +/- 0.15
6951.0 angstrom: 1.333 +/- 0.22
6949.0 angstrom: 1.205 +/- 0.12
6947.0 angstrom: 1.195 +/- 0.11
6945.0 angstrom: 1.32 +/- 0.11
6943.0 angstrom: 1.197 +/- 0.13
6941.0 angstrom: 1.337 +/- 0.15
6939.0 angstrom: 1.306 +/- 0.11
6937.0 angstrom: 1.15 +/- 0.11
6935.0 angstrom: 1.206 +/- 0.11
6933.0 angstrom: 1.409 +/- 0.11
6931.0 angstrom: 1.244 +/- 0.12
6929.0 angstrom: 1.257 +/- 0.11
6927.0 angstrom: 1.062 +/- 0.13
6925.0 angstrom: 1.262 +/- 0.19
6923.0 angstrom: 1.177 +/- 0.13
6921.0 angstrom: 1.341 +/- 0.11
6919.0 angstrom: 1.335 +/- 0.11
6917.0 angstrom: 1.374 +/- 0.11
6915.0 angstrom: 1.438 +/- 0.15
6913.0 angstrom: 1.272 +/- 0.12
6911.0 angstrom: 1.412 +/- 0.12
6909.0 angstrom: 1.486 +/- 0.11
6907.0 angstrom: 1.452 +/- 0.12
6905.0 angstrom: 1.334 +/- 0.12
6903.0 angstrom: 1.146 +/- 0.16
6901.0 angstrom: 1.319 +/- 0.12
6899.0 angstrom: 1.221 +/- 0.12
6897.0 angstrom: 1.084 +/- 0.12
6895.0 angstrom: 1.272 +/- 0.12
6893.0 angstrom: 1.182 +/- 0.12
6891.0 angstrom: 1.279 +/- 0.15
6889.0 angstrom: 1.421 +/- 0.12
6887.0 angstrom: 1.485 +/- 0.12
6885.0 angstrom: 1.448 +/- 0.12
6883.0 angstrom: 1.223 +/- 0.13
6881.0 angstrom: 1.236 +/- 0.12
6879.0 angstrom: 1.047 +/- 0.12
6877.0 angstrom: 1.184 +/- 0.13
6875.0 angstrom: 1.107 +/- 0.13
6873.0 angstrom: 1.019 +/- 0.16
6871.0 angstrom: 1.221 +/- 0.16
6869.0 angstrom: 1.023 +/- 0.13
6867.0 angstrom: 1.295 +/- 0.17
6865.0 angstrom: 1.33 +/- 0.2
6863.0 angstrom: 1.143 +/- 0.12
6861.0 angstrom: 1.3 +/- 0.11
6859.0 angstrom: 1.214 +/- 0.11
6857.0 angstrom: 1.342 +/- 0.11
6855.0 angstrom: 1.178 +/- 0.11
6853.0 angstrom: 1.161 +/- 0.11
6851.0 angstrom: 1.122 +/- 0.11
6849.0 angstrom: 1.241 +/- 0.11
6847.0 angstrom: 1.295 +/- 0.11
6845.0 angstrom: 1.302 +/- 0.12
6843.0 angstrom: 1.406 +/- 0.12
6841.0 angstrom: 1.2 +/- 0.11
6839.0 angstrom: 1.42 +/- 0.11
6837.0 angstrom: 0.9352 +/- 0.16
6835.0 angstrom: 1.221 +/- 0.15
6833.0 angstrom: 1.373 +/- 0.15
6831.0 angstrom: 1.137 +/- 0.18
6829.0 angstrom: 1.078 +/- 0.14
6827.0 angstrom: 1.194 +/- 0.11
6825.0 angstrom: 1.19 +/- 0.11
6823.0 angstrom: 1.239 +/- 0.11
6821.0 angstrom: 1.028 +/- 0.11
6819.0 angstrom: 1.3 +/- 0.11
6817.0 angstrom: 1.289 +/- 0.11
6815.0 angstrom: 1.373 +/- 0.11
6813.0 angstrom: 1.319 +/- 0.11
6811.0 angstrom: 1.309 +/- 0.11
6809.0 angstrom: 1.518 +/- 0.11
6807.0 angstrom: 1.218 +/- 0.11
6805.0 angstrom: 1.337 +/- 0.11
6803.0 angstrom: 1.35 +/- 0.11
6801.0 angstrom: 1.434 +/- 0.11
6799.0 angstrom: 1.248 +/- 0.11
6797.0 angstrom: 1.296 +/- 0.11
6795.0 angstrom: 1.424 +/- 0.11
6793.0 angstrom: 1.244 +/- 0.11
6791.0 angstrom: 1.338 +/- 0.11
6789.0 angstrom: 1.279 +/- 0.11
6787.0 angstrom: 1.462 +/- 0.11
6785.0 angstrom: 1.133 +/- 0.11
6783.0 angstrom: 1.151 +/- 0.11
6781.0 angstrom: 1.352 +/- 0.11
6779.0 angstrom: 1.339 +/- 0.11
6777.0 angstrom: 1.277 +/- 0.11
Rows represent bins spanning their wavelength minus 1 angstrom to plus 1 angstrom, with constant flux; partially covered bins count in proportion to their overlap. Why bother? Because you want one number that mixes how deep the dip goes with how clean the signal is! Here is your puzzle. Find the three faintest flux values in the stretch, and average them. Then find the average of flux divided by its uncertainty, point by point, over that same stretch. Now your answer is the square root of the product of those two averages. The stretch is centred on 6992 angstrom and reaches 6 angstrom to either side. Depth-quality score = 3.9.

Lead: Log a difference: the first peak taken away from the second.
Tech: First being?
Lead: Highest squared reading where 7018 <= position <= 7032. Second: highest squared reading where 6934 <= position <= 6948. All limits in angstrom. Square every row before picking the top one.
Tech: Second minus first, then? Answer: -0.5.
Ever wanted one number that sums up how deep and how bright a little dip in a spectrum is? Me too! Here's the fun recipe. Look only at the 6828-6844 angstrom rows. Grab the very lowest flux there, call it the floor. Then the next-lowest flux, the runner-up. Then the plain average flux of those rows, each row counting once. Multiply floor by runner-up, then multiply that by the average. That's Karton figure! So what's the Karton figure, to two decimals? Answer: 1.23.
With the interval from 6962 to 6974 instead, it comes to 1.99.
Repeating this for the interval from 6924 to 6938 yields 1.50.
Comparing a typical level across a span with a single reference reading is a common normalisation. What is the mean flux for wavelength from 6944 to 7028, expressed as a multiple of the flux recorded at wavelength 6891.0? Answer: 1.03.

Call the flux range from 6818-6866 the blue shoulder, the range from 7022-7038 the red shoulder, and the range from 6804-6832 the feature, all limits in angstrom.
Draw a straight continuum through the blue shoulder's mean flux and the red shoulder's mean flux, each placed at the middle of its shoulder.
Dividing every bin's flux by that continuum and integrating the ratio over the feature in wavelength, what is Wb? 29.2 angstrom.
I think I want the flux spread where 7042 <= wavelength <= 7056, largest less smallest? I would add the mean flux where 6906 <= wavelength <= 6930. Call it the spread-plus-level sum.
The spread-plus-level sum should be 1.64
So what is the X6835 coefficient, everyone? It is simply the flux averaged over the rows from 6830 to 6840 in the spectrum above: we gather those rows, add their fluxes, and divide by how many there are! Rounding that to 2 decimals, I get 1.22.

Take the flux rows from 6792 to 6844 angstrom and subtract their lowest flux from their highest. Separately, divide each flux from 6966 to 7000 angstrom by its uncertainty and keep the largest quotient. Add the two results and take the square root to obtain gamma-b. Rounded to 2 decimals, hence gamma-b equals 3.68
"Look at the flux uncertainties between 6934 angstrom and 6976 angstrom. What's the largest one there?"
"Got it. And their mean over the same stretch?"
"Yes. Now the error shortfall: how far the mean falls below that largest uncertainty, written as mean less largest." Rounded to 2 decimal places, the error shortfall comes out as -0.10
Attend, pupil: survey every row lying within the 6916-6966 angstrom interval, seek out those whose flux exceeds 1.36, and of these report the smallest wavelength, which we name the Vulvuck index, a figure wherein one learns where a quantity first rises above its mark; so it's 6917.0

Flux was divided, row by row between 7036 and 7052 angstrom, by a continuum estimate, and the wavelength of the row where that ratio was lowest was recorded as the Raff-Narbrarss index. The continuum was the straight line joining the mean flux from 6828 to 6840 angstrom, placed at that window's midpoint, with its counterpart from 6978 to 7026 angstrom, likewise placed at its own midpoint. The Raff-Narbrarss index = 7045.0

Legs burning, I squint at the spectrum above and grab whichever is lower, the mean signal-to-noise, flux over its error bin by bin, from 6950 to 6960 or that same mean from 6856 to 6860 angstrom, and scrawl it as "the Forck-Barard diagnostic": 9.1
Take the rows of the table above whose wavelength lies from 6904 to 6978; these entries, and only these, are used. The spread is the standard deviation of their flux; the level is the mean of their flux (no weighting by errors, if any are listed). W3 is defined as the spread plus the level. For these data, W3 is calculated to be 1.42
